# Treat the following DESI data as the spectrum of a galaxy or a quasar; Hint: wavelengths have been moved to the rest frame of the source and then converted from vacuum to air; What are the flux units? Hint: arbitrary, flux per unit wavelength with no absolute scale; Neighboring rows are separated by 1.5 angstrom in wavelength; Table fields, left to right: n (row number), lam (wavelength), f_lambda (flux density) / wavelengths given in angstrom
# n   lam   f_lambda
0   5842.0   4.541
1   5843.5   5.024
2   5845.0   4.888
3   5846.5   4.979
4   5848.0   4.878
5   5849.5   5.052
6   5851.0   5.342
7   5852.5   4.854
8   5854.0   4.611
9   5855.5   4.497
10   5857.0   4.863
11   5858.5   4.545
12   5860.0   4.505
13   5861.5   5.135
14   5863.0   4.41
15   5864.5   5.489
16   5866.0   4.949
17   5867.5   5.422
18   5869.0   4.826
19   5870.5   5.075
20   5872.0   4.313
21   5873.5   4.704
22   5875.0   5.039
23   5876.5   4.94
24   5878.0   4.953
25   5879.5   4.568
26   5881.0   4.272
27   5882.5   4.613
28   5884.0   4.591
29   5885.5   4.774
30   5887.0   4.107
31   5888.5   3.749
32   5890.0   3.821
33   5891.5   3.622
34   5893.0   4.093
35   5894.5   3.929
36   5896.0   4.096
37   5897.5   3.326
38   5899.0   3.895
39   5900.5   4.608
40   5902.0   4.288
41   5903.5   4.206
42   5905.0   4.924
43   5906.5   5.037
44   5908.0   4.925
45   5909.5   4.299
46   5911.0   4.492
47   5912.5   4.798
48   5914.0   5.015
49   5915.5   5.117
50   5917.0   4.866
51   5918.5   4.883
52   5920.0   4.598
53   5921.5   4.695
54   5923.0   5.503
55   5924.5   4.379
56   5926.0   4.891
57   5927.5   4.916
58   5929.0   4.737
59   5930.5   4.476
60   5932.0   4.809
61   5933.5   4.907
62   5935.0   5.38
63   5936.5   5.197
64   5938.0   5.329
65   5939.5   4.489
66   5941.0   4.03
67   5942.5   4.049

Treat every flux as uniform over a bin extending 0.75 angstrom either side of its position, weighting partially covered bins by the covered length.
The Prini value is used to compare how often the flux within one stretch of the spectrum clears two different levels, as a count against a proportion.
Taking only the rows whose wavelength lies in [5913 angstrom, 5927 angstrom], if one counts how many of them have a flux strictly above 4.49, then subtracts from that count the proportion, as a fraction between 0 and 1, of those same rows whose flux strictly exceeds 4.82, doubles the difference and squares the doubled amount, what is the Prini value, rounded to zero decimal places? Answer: 215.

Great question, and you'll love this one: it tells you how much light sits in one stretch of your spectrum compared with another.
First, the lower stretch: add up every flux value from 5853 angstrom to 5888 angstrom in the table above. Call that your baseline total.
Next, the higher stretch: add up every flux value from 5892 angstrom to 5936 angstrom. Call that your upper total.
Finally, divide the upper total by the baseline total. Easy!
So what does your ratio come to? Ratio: 1.2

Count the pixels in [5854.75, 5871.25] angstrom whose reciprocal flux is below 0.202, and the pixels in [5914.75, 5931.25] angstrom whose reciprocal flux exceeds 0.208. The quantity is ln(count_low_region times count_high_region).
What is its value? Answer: 3.0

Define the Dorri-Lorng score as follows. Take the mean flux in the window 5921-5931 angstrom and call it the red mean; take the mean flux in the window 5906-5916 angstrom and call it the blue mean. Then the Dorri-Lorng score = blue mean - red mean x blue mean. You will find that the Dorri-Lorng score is -18.3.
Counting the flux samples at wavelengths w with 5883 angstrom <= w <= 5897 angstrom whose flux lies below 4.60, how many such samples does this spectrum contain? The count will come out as 8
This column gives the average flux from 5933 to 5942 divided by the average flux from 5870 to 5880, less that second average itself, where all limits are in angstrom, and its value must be -3.78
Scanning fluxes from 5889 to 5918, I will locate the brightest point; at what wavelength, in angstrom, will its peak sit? 5915.5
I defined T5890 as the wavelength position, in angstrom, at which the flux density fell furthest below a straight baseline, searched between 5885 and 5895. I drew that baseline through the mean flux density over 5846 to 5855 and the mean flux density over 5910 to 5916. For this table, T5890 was 5891.5 angstrom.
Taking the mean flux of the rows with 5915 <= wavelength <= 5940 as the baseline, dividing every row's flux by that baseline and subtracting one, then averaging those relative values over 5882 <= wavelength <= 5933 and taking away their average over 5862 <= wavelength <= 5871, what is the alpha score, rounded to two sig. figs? -0.11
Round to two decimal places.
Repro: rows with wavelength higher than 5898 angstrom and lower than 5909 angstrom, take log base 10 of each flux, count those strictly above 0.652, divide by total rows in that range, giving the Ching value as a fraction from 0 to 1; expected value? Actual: 0.57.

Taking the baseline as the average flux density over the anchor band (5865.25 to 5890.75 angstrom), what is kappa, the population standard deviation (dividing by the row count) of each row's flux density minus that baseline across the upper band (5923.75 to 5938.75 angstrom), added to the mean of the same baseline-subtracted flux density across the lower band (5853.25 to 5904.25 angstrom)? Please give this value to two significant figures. 0.18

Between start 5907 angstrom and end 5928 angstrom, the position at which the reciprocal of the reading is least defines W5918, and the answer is 5923.0 angstrom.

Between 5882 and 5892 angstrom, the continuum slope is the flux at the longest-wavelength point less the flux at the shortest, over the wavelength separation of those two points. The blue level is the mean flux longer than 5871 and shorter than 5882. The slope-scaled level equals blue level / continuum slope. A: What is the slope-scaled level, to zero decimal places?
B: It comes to -43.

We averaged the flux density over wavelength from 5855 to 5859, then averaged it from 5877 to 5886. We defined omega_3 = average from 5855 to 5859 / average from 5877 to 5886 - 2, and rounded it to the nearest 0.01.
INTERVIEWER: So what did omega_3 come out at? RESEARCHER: -1.00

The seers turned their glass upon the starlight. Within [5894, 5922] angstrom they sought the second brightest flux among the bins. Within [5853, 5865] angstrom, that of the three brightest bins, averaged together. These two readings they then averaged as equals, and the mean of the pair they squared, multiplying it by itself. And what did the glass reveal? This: 26.0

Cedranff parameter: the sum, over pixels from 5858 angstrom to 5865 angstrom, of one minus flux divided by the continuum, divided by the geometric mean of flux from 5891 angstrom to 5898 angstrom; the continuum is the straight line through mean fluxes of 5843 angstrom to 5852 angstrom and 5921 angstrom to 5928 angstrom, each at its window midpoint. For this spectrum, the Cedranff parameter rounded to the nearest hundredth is 0.05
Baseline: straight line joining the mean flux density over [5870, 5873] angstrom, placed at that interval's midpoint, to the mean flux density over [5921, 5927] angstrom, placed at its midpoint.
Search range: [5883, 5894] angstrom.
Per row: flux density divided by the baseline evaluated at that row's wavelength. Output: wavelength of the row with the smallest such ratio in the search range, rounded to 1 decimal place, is 5891.5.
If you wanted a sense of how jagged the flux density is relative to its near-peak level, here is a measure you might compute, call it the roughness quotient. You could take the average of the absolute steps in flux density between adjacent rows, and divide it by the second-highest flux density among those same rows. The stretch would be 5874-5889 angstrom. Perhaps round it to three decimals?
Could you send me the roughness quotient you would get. 0.053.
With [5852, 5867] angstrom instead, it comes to 0.088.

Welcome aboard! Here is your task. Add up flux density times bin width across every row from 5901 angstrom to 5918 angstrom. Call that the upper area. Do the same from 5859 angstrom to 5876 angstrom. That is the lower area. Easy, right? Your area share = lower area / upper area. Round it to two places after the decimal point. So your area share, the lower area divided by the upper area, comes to 1.04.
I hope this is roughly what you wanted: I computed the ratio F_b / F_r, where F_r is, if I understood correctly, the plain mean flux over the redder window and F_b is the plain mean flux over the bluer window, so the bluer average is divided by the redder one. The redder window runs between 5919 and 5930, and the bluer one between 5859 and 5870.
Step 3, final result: 1.03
